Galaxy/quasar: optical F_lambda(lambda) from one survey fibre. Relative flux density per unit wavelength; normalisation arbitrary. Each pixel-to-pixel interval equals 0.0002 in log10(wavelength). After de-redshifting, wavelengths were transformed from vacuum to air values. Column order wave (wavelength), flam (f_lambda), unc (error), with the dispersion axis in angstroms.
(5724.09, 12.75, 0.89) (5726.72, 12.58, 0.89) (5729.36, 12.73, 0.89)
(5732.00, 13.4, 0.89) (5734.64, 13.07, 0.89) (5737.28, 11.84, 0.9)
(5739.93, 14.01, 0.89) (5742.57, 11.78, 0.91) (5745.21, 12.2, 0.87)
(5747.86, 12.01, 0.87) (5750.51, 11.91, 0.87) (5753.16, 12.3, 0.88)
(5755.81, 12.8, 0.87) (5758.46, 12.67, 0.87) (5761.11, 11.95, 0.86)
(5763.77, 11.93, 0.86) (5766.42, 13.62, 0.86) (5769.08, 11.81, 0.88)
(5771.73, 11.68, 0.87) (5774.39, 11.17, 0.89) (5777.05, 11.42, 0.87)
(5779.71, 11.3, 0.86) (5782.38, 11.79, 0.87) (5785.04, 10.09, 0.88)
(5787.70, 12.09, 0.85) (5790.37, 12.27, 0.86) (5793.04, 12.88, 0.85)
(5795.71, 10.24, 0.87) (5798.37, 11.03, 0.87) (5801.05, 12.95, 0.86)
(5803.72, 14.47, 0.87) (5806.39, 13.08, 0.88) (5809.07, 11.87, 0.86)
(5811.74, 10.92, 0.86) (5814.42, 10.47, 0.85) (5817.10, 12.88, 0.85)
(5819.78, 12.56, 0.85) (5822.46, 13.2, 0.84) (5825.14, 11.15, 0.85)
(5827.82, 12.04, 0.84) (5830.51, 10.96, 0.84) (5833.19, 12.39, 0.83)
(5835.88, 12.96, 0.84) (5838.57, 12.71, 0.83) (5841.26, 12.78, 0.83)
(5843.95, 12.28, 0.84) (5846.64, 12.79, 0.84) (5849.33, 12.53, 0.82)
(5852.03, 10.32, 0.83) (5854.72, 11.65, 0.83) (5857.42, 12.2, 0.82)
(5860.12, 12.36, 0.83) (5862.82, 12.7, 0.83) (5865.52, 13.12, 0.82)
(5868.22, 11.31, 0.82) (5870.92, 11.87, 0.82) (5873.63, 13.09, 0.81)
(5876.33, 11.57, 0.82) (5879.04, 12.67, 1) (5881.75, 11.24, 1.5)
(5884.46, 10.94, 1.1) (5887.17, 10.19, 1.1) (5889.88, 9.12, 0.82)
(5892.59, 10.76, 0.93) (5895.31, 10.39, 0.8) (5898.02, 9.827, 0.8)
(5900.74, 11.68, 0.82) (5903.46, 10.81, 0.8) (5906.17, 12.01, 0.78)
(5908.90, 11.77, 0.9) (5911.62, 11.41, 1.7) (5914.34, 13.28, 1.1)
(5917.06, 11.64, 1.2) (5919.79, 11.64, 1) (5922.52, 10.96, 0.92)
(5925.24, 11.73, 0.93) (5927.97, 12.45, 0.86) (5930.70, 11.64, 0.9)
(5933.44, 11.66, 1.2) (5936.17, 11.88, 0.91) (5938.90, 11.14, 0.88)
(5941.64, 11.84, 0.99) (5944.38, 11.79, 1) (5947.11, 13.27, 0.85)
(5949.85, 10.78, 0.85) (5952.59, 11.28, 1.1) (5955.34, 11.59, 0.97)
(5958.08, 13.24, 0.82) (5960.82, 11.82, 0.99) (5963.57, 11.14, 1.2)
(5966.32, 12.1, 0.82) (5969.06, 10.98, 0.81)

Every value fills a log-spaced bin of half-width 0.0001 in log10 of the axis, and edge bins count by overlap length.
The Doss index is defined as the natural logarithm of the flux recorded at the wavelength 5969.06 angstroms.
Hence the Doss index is 2.40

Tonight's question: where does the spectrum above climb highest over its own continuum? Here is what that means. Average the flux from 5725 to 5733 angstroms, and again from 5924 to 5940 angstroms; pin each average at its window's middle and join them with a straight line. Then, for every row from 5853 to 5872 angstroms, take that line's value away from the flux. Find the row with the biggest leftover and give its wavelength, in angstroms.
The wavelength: 5865.52 angstroms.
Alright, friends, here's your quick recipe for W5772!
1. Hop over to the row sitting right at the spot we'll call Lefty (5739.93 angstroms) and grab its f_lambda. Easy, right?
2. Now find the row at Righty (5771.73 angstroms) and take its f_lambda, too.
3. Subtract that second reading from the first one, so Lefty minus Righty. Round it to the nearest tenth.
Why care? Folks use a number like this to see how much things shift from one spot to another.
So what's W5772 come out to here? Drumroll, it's 2.3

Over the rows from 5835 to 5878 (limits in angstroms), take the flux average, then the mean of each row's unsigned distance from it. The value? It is 0.584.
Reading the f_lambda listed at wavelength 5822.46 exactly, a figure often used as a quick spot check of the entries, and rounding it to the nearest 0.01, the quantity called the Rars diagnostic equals 13.20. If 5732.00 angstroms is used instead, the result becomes 13.40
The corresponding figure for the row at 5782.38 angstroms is 11.79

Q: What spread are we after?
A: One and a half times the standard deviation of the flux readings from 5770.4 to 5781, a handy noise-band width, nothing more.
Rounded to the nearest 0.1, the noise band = 0.3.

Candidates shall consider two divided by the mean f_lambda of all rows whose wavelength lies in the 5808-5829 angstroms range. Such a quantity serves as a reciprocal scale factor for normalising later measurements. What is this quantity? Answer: 0.168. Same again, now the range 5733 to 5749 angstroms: 0.160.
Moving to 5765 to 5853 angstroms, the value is 0.166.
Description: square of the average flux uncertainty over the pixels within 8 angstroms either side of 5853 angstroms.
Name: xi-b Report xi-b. 0.686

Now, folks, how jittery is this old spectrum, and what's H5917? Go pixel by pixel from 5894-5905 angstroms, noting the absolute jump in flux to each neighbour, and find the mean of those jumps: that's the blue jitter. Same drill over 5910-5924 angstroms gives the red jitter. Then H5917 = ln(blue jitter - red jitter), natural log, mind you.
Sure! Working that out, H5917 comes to -3.0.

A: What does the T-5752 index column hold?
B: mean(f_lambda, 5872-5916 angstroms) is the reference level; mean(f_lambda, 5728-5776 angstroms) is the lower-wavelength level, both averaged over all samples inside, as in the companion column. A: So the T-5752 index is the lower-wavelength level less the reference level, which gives 1.1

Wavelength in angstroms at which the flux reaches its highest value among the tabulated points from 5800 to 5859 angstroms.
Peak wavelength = 5803.72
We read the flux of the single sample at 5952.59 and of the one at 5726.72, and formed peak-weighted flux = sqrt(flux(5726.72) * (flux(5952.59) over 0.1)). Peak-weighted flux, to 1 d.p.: 37.7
